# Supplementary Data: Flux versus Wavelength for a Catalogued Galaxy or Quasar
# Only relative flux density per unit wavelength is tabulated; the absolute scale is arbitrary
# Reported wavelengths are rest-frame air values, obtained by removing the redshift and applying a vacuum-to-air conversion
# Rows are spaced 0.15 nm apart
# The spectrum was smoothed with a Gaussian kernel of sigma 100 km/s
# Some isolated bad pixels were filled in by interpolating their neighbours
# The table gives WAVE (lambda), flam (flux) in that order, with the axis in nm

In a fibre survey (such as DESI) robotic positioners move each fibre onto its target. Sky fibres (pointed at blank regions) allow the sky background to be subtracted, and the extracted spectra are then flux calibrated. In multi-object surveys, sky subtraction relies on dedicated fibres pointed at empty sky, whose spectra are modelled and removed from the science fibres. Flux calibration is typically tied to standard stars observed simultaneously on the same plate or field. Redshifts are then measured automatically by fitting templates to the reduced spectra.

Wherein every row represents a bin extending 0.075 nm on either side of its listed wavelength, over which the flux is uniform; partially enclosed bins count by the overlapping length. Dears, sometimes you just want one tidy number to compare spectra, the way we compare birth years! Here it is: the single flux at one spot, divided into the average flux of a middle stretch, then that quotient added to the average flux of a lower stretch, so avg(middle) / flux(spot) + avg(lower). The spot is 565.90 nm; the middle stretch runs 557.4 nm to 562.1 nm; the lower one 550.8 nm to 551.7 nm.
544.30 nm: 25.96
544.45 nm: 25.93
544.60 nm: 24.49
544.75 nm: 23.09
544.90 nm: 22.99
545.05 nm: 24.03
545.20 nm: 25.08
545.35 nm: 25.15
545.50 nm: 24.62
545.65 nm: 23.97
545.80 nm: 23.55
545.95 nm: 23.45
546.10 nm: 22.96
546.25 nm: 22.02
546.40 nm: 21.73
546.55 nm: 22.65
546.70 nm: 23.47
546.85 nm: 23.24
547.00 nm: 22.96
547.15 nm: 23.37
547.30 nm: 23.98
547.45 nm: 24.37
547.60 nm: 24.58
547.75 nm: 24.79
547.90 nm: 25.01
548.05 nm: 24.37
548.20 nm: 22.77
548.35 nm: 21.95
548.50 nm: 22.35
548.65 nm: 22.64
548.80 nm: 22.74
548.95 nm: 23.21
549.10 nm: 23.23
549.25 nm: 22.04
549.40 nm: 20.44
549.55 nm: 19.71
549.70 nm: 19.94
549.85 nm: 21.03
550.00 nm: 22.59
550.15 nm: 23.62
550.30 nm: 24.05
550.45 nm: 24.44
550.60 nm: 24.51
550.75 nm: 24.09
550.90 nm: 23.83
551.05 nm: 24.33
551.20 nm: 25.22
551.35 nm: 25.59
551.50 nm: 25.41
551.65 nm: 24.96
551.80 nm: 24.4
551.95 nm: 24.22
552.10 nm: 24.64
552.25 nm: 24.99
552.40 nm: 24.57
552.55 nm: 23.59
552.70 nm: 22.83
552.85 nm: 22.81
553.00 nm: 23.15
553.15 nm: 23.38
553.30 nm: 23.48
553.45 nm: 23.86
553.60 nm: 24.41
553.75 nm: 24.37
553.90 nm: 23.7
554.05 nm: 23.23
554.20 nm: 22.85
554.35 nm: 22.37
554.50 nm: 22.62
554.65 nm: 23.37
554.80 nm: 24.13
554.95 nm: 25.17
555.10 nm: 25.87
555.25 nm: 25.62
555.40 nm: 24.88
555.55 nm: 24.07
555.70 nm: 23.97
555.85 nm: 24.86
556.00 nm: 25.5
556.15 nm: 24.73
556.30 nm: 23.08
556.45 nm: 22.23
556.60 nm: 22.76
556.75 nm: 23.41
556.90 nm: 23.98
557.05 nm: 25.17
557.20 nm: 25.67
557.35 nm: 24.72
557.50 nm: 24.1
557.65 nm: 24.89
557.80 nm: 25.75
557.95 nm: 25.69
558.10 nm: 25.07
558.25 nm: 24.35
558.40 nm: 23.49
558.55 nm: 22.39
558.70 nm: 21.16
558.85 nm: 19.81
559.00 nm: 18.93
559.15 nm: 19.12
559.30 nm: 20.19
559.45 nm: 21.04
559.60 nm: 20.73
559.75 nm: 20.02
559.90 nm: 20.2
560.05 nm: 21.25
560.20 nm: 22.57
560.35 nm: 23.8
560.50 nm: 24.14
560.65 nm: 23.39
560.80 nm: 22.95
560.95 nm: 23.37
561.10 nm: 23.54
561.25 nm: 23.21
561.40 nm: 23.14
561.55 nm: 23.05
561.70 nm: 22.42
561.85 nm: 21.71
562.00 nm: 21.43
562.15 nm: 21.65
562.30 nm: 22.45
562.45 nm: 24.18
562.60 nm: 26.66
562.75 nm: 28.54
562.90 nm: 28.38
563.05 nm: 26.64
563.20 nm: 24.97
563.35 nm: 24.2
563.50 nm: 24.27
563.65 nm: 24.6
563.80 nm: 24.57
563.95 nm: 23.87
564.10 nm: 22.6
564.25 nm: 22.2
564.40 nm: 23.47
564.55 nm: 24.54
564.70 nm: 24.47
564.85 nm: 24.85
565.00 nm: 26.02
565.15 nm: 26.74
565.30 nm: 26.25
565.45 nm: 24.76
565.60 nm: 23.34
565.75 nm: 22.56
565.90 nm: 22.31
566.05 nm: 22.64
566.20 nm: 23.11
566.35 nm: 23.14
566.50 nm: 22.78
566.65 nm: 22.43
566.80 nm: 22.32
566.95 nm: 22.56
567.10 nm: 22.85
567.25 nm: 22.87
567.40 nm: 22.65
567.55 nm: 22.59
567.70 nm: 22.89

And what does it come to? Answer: 25.9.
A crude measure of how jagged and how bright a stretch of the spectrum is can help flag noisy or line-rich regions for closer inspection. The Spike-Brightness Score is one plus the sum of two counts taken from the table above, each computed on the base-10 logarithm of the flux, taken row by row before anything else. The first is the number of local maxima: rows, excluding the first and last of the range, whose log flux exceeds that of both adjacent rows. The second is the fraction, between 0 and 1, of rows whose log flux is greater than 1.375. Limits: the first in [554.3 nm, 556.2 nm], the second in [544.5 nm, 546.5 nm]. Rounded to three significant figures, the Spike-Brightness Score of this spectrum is 3.46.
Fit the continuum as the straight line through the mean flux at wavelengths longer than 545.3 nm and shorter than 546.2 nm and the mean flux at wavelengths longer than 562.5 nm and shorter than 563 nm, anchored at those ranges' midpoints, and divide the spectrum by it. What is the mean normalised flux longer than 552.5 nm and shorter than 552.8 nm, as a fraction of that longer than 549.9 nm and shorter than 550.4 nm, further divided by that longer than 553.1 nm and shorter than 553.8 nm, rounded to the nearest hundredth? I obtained 1.04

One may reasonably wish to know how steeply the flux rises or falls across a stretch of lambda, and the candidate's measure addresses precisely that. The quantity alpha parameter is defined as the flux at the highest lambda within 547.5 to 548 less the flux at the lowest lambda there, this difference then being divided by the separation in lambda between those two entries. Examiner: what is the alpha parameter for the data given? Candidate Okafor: 1.4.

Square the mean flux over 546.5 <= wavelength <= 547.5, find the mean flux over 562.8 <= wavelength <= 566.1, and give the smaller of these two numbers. 24.5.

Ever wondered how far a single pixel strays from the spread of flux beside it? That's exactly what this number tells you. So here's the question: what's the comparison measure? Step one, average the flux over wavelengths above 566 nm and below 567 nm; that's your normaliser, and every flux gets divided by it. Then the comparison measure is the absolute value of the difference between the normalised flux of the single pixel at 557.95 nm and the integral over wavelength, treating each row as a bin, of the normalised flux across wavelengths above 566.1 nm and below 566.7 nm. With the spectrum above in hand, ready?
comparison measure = 0.527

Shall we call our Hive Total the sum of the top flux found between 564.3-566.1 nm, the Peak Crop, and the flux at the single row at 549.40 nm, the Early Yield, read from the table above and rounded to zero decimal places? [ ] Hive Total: 47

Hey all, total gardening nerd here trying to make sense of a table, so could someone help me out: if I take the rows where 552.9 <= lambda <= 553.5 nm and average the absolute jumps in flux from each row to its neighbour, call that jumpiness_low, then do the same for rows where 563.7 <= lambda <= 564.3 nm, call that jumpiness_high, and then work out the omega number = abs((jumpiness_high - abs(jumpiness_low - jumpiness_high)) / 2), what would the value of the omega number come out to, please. 0.12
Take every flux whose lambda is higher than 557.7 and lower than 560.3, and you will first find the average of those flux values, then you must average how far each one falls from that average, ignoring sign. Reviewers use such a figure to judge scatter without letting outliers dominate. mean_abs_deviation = 1.9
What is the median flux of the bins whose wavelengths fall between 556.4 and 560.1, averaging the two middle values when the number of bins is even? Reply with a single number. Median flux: 22.76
